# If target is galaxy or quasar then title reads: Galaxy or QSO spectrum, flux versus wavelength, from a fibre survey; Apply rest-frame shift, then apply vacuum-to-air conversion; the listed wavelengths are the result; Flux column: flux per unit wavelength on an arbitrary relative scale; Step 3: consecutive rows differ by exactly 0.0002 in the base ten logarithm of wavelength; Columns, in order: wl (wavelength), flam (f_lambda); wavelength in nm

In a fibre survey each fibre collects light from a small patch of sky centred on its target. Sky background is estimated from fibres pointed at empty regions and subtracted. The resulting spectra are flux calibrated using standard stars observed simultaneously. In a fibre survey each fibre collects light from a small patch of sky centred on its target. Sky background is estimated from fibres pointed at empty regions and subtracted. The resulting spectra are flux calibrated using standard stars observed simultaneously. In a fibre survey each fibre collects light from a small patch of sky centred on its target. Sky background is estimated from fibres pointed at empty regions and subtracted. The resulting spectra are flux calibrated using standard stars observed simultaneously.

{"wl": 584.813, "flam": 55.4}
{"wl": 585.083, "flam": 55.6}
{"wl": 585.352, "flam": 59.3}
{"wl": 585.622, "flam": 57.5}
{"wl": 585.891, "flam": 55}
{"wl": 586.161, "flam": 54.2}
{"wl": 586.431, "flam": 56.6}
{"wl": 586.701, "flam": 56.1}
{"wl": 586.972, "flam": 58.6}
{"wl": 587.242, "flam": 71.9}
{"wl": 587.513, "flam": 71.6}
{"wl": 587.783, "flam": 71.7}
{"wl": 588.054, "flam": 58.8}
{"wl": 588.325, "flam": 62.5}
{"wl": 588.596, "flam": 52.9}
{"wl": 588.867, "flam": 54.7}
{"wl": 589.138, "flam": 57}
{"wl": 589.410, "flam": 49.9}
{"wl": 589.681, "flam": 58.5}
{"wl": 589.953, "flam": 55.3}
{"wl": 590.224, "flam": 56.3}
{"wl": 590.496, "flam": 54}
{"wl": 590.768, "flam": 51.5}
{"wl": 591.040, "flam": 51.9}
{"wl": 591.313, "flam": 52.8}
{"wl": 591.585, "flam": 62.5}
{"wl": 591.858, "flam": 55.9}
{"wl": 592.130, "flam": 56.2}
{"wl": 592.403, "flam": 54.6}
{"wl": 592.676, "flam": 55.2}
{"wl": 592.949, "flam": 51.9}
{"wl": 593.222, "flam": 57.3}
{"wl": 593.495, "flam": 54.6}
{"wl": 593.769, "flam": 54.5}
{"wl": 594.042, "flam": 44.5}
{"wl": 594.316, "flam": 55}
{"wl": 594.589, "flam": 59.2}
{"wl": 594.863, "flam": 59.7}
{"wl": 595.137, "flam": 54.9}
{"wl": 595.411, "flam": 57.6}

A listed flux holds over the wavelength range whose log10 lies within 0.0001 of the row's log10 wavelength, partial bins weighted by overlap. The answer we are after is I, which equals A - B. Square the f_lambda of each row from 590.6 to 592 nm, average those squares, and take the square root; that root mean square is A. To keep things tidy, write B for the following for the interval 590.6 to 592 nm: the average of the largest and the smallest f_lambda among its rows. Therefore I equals -1.9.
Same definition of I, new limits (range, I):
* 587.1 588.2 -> 3.4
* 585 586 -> -0.3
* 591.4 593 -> -1.1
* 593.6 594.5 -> 1.8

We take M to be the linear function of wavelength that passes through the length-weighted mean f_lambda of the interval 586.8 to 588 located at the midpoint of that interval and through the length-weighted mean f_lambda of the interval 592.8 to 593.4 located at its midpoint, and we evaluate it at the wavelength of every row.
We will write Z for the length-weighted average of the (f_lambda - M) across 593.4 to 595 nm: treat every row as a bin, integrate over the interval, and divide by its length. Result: 2.4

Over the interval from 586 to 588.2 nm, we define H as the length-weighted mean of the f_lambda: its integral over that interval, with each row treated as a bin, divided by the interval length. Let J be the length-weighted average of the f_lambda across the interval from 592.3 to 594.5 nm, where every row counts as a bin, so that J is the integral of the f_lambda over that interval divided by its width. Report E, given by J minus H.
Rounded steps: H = 62.3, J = 53.6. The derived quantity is -9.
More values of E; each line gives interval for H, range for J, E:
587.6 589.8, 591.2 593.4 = -3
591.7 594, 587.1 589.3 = 8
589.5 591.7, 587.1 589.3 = 7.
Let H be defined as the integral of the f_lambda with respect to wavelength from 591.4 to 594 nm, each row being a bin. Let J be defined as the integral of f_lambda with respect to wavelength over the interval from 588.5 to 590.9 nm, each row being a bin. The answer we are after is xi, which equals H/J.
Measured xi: 1.10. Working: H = 144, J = 131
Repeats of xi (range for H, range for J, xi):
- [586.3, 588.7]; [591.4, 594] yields 1.04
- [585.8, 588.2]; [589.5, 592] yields 1.07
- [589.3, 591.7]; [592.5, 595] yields 0.96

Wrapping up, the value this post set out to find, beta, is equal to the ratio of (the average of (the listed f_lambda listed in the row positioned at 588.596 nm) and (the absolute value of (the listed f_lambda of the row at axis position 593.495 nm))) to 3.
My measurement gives 17.9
